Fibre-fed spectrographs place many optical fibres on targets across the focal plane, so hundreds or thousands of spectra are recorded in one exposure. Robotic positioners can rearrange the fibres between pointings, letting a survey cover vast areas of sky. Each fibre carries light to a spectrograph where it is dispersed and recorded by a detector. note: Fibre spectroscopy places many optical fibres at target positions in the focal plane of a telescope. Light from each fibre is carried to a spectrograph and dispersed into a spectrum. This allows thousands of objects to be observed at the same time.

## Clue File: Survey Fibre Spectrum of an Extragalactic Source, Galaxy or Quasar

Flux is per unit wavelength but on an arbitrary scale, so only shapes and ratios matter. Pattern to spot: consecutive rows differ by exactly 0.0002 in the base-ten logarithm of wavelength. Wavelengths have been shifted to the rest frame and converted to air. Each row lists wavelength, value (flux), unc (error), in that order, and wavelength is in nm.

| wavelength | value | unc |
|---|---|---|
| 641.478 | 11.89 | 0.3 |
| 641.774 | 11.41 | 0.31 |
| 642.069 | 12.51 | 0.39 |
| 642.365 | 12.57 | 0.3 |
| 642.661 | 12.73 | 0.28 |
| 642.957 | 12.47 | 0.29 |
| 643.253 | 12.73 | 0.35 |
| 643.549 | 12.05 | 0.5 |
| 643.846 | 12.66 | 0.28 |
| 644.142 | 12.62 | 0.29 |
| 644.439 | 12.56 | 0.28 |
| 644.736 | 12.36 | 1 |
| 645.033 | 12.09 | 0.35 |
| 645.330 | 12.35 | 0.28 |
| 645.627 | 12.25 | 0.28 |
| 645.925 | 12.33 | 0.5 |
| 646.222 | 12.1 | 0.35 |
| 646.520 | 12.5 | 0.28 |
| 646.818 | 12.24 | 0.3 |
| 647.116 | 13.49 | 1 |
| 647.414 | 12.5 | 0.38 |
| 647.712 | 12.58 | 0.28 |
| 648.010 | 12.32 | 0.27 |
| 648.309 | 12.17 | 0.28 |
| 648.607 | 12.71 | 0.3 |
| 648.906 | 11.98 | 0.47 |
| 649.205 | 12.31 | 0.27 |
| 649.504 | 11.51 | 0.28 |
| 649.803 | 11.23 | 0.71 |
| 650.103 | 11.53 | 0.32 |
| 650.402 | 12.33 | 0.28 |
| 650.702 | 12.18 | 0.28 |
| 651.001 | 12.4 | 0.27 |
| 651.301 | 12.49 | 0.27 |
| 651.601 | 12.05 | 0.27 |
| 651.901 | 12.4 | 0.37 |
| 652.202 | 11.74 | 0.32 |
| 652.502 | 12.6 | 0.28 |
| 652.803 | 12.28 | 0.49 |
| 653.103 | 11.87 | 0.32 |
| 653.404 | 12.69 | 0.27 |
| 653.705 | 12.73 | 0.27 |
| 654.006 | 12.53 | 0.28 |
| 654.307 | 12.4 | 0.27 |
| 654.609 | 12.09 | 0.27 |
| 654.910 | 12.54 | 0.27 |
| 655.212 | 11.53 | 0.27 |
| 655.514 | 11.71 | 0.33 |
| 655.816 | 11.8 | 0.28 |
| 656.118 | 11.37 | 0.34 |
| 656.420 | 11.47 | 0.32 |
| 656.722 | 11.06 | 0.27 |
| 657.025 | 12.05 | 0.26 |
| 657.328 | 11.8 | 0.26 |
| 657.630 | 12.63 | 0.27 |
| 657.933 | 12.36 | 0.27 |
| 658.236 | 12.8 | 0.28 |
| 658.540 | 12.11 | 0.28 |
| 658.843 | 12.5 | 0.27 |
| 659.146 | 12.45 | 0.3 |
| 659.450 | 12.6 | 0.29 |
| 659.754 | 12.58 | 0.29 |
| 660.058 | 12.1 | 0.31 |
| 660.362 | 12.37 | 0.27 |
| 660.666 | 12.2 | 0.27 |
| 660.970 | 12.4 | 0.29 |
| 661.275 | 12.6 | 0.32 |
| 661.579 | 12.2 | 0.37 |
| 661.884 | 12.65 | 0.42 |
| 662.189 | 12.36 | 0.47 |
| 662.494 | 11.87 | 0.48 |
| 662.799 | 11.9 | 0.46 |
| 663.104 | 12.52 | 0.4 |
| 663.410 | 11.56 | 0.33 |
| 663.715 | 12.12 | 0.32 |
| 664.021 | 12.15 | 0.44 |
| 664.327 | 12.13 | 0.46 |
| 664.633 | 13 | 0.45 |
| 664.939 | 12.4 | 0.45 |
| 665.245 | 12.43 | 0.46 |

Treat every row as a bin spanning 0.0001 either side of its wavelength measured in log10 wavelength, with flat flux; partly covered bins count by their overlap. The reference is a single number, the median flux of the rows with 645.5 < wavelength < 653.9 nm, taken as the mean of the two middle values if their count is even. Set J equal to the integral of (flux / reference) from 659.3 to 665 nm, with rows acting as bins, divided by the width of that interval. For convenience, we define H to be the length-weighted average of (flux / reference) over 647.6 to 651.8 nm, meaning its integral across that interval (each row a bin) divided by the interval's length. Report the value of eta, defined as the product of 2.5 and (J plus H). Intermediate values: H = 0.985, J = 1.00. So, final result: 4.96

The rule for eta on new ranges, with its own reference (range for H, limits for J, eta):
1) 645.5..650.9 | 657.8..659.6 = 5.02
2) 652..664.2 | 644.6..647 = 4.97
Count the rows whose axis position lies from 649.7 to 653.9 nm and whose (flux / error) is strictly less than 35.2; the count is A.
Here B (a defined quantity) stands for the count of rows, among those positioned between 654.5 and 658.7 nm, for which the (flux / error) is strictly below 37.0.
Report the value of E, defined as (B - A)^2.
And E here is 0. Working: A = 3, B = 3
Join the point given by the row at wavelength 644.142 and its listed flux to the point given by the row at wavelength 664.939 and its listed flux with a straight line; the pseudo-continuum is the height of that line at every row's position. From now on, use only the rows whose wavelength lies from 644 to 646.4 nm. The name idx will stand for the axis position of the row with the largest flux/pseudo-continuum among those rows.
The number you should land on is 644.142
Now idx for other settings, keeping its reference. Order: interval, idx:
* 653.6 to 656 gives 653.705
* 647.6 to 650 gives 648.607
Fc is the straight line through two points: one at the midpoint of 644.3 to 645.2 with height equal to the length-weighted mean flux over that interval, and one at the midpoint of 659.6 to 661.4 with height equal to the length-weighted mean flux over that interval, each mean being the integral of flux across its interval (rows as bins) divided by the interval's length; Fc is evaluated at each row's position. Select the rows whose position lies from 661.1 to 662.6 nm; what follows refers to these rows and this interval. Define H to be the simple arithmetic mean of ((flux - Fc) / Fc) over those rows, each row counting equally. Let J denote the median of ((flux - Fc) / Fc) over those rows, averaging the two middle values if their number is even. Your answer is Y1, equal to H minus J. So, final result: -0.002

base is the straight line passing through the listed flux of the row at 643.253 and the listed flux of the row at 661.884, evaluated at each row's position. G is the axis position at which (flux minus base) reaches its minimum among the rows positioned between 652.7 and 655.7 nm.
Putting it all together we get 655.212 nm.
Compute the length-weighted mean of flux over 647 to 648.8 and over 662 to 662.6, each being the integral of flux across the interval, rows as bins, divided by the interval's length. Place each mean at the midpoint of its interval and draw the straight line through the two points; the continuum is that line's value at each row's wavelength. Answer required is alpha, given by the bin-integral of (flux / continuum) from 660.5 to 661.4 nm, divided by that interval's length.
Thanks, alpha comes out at 1.02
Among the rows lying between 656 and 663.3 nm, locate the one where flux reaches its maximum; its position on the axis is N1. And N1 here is 658.236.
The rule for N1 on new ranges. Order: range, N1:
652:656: 653.705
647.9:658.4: 658.236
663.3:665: 664.633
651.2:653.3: 652.502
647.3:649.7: 648.607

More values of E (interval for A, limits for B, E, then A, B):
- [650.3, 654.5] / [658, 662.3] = 1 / 2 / 3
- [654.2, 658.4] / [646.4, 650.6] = 16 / 1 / 5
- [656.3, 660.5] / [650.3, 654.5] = 9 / 0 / 3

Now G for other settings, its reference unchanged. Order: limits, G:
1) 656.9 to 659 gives 657.328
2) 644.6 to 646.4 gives 645.033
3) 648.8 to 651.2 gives 649.803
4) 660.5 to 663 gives 662.494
